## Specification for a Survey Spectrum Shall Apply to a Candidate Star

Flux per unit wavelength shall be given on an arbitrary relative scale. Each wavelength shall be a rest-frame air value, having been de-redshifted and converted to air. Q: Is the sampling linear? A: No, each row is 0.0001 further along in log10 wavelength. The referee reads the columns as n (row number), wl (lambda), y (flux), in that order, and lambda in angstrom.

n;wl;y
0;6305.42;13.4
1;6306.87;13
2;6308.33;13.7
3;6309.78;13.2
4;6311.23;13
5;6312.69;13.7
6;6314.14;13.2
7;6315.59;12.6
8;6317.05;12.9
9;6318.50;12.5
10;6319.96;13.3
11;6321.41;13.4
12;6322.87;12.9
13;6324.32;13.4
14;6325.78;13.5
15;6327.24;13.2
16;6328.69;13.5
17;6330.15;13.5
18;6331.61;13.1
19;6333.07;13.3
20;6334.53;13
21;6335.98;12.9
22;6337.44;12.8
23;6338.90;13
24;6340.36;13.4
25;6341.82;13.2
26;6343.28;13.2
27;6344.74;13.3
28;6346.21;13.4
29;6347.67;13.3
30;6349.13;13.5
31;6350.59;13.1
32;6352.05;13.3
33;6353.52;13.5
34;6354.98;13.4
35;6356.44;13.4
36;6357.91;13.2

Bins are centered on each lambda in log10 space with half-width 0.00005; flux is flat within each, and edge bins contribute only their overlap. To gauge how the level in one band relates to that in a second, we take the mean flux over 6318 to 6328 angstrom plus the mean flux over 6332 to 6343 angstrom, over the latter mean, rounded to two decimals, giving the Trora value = 2.01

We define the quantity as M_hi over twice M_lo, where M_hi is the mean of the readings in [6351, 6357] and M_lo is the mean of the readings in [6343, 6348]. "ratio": 0.504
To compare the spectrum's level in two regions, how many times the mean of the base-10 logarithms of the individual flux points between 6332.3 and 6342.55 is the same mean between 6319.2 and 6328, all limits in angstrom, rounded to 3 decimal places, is 0.994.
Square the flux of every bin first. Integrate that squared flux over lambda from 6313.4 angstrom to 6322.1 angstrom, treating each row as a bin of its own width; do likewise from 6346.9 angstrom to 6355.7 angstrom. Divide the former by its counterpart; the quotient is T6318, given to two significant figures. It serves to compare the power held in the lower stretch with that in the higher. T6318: 0.94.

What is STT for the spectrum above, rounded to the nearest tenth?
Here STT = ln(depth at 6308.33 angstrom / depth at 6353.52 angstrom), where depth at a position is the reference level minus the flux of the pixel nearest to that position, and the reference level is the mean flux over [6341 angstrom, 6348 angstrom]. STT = 0.6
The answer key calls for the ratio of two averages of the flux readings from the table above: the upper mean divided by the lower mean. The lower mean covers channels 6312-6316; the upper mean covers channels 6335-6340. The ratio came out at 0.98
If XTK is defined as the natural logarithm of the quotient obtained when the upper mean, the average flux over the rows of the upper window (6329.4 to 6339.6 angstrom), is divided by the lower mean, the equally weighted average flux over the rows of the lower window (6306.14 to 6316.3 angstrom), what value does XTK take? -0.009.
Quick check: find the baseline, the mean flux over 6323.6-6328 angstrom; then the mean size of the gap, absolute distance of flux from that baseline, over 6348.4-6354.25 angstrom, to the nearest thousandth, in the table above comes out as 0.150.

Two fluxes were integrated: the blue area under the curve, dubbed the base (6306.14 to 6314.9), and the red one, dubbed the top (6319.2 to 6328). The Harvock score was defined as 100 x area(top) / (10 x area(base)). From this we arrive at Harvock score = 10.0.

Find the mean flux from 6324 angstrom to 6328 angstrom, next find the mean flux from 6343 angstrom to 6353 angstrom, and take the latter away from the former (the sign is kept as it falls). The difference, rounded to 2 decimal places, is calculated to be 0.07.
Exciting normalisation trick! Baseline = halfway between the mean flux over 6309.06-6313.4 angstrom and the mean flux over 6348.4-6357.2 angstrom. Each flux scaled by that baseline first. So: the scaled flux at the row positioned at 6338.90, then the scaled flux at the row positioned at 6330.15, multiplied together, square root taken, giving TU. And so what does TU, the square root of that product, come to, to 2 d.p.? 0.99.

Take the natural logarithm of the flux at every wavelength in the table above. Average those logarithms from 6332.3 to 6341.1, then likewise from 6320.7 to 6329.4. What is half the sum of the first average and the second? 2.58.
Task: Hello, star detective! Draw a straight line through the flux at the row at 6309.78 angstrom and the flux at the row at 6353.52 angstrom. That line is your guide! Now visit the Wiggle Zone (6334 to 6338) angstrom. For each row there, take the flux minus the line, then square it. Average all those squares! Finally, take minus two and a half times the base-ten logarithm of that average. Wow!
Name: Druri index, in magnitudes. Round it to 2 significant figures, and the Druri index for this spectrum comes 1.6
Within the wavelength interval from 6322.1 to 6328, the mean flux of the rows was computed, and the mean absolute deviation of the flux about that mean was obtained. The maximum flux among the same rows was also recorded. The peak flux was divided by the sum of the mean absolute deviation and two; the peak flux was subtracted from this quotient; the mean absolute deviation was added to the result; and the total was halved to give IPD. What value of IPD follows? -3.58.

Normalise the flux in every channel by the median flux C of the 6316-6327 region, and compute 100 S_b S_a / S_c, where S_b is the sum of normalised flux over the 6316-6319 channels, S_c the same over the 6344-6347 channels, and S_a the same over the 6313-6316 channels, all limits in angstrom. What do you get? 185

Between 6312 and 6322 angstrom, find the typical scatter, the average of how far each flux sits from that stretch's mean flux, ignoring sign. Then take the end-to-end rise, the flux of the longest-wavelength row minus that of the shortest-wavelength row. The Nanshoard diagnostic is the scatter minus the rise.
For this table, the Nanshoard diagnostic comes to 0.7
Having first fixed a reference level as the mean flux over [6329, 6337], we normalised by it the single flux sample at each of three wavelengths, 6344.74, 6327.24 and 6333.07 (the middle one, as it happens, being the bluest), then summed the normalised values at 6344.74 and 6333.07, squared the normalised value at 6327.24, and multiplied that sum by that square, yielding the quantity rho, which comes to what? 2.03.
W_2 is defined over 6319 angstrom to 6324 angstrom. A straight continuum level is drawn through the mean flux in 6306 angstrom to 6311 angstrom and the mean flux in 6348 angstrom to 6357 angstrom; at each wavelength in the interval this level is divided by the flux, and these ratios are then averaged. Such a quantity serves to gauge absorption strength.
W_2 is 1.01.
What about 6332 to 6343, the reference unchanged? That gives 1.02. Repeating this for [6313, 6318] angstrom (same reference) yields 1.03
